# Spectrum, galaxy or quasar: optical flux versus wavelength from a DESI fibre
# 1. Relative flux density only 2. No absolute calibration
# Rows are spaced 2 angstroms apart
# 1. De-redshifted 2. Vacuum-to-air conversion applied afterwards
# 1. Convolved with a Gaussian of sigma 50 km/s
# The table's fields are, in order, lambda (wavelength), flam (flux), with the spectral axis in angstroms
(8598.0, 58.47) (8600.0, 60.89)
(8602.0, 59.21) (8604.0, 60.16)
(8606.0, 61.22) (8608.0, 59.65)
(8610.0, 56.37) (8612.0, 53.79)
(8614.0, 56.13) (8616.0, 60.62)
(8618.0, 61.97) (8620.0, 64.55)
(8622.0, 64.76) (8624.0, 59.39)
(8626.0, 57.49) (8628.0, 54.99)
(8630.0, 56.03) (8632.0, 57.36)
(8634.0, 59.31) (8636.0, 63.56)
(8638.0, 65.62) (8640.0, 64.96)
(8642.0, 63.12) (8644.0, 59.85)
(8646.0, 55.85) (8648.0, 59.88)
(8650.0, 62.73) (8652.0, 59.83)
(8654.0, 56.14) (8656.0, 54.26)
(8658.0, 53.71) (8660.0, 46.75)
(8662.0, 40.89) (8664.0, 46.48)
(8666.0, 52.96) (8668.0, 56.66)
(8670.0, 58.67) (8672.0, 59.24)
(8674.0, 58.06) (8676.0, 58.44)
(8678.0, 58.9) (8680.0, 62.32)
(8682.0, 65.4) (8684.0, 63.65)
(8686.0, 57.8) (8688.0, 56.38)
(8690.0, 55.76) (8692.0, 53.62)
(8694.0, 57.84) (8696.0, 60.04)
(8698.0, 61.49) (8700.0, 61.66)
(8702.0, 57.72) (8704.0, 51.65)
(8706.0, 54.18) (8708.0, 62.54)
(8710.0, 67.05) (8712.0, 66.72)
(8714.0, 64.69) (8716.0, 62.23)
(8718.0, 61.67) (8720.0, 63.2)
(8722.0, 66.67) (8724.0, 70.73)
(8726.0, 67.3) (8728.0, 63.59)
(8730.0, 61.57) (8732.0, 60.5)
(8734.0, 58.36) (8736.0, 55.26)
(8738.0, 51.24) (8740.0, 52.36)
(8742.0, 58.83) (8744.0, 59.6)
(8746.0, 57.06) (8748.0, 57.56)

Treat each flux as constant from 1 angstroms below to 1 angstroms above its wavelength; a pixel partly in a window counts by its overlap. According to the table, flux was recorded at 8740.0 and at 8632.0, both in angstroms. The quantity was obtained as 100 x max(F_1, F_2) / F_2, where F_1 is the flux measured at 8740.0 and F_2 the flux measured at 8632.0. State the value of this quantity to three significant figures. 100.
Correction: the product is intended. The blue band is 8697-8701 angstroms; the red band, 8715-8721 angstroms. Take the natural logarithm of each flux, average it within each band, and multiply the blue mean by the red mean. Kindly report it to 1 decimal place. 17.0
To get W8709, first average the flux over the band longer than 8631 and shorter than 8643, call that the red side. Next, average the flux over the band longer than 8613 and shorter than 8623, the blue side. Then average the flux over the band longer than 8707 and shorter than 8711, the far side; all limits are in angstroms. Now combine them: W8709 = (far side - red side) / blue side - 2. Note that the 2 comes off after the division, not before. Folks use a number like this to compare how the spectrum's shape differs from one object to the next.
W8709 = -1.96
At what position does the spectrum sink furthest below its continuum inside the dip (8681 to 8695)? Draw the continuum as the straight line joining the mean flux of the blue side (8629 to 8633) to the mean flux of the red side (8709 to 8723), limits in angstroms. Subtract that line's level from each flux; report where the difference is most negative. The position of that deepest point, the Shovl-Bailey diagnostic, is 8692.0 angstroms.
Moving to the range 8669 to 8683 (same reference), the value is 8674.0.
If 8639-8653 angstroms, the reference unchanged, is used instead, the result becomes 8646.0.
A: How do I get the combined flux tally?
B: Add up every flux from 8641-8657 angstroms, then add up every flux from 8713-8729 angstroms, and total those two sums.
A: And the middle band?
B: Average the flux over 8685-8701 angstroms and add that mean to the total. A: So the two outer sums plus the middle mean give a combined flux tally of 1050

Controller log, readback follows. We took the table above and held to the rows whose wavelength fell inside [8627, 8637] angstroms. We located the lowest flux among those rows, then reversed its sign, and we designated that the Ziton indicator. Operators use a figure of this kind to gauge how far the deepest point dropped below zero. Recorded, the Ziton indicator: -55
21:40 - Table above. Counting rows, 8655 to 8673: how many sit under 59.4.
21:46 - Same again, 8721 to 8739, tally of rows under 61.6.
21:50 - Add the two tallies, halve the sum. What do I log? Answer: 7.0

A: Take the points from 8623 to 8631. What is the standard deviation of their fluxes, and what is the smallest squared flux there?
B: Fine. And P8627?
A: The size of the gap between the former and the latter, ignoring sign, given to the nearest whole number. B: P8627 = 3022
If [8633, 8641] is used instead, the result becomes 3515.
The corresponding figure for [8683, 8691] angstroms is 3106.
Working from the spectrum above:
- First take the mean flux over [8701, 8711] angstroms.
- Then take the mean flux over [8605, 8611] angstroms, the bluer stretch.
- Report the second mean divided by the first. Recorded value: 1.01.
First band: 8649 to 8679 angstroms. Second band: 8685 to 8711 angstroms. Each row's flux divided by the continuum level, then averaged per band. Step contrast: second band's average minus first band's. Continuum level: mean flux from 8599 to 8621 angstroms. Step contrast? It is 0.06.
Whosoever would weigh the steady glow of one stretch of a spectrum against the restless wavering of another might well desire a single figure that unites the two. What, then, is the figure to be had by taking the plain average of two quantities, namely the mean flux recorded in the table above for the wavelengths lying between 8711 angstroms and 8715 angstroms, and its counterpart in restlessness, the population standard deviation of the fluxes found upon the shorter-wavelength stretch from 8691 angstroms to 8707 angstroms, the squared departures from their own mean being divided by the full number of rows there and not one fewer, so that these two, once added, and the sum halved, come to 34.6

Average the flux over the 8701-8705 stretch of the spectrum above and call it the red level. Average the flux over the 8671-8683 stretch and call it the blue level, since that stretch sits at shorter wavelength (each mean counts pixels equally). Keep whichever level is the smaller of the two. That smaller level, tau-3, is 54.7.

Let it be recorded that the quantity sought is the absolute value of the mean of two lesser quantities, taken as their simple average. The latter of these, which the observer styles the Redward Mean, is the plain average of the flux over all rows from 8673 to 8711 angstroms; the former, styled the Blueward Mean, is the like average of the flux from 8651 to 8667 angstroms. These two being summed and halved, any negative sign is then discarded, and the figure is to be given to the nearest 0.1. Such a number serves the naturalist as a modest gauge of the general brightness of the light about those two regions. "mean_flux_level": 55.3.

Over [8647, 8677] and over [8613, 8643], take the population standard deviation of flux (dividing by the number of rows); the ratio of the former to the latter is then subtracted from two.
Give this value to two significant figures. 0.36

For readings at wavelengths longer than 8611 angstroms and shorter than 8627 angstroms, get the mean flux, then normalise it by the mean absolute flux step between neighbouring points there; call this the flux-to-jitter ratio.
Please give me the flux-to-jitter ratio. 23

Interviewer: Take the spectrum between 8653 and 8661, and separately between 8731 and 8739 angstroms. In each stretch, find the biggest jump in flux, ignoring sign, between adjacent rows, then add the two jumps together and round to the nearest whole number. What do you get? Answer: 11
